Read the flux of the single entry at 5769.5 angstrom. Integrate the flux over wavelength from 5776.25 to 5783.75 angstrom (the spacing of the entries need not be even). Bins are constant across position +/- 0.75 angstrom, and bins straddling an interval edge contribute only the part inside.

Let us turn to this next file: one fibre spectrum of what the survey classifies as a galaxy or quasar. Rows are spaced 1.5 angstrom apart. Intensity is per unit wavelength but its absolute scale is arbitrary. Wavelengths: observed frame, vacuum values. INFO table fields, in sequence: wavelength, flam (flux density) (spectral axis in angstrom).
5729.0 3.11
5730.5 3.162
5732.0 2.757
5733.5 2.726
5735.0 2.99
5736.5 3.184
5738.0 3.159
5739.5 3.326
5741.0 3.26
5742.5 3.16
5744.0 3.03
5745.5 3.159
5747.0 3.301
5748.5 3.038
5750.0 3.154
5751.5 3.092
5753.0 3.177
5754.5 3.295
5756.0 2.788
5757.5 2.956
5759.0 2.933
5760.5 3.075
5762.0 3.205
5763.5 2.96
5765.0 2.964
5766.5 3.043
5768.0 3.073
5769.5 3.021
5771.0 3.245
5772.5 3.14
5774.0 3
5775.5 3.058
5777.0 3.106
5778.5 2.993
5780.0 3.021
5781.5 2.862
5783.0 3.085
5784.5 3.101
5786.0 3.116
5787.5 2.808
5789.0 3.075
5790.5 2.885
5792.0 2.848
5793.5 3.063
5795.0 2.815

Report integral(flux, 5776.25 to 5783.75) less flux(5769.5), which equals 19.6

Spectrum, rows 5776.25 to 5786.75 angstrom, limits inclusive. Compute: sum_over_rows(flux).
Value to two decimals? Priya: 21.28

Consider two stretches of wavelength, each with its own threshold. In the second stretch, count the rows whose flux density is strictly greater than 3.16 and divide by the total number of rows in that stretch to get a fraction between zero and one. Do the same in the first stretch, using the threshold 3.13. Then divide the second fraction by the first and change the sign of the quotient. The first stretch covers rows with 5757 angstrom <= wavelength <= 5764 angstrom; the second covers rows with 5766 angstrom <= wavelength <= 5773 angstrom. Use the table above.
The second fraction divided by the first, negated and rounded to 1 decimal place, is -1.0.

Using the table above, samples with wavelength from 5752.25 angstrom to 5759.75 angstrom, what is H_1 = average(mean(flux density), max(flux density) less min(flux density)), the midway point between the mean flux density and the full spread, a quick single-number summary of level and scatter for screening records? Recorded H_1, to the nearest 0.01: 1.77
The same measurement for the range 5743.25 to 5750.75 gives 1.70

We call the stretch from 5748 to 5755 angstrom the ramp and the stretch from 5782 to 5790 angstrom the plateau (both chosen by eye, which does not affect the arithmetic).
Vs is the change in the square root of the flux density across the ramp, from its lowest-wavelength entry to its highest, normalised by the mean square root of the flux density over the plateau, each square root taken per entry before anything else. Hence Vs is 0.04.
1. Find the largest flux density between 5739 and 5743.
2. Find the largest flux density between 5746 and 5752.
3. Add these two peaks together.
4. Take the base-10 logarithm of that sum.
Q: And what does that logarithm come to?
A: 0.821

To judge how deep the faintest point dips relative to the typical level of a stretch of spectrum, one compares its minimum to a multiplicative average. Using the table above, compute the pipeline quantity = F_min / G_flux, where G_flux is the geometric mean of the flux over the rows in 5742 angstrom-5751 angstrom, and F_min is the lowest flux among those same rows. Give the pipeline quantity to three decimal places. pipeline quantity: 0.965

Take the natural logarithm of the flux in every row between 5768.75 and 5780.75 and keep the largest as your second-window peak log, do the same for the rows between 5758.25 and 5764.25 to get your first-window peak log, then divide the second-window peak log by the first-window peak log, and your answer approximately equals 1.01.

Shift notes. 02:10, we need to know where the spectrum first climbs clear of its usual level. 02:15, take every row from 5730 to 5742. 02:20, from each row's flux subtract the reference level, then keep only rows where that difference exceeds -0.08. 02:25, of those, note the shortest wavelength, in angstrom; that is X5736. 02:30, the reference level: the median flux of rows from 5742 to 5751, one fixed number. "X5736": 5730.5 angstrom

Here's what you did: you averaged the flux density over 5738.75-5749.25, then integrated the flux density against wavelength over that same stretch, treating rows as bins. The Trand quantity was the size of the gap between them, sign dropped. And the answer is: 30.2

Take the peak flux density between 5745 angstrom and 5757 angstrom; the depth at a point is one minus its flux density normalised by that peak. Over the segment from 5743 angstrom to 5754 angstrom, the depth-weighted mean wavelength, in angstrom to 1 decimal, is 5748.3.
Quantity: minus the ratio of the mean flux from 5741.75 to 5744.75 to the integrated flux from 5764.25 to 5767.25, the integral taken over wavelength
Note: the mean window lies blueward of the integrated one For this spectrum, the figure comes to -0.34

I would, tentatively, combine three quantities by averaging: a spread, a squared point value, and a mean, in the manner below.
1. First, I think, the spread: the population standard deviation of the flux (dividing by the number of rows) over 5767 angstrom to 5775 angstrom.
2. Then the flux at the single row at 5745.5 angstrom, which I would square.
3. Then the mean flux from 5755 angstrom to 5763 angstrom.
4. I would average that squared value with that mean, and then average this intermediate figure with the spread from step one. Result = 3.29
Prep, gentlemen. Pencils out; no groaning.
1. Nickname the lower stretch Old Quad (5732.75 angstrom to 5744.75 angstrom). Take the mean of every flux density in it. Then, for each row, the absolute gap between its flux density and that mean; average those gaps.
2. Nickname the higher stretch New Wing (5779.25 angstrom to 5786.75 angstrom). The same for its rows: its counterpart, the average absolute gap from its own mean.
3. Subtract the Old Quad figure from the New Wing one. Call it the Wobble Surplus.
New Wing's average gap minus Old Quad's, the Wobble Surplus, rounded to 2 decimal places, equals -0.07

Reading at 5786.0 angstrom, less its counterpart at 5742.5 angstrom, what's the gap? -0.04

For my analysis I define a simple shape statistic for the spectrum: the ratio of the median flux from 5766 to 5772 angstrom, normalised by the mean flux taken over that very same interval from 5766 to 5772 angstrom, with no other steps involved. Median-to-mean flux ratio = 0.99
